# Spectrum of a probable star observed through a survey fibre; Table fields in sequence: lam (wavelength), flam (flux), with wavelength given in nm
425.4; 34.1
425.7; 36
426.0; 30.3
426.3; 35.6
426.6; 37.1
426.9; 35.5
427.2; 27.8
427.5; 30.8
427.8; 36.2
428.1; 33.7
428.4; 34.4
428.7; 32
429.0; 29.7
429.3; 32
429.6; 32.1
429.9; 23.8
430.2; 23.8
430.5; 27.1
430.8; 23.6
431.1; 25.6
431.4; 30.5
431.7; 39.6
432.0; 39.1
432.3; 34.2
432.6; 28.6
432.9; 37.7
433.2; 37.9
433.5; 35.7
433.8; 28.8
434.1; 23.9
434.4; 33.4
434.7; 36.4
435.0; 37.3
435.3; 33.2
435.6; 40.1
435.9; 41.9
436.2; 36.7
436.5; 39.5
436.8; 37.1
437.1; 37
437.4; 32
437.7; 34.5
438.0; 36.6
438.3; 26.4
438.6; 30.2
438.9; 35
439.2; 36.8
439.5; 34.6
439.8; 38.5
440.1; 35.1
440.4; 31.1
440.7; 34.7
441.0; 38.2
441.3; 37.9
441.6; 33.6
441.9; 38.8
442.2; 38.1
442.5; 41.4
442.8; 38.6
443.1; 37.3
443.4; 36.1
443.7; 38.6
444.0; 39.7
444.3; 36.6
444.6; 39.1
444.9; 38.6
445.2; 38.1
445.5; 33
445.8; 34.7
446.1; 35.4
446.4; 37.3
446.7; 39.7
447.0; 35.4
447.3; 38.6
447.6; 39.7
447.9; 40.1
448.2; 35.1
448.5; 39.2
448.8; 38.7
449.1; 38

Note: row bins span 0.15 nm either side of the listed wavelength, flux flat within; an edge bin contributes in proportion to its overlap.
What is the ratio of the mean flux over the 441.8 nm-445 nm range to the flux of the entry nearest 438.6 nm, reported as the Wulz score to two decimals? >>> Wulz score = 1.27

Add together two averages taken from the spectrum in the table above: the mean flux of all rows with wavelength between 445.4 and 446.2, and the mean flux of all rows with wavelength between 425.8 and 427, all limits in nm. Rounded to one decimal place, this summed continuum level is 69.0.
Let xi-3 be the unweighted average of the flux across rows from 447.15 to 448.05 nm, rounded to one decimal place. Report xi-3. 39.5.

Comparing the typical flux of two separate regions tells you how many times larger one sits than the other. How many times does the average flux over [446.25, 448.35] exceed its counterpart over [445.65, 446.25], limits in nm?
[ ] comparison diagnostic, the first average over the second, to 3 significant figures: 1.08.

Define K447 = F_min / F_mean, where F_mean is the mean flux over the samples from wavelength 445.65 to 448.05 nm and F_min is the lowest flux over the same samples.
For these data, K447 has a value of 0.92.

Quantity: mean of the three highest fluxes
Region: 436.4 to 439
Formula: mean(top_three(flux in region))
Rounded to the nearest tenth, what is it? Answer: 37.9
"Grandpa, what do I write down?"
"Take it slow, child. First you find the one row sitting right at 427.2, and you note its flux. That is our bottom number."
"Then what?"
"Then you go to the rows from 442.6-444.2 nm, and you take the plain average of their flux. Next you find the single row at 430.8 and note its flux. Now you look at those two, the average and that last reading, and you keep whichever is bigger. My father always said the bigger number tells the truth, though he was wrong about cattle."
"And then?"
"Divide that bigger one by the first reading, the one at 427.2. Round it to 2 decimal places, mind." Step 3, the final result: 1.37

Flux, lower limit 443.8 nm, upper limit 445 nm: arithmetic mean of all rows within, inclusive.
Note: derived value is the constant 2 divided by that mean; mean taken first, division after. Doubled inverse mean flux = 0.0519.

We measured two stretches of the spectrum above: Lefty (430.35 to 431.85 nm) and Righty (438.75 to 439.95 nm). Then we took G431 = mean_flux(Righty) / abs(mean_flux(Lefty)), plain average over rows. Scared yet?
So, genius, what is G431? 1.24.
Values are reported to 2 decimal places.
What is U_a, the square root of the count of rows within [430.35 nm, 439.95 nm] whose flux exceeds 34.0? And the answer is 4.47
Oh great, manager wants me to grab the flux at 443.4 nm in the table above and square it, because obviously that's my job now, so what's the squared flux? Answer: 1303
